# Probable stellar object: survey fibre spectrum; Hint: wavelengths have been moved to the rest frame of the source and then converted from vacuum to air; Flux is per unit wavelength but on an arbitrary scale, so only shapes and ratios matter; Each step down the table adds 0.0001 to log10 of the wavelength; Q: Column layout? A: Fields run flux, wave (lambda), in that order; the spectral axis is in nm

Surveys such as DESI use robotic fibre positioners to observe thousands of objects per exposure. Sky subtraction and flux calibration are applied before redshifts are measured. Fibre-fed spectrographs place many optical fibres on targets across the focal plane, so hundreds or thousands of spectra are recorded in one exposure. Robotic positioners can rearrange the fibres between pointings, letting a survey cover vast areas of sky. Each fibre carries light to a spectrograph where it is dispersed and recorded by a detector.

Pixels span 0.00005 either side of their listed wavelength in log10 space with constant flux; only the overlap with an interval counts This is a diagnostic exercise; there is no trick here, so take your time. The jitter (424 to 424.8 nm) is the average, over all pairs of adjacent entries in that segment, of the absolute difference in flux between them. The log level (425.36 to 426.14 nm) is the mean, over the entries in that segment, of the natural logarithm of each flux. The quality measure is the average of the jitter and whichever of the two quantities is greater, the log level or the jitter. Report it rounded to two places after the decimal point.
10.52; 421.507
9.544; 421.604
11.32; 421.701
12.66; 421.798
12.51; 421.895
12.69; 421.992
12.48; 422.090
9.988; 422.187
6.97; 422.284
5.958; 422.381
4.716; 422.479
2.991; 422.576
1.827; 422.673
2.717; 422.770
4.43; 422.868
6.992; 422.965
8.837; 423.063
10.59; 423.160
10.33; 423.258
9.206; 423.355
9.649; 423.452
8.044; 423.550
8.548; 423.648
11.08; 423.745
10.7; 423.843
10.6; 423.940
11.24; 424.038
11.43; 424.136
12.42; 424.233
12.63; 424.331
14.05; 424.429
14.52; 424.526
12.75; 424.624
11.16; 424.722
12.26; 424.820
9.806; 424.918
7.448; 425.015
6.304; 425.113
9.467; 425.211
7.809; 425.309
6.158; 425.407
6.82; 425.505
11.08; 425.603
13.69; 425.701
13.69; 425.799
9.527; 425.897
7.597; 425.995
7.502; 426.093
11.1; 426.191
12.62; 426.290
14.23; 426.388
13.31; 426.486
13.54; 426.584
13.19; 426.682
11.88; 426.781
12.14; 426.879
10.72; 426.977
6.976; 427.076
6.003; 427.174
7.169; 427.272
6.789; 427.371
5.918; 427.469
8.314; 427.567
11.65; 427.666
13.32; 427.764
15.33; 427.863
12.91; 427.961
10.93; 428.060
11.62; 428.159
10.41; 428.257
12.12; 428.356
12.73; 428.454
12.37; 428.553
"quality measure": 1.58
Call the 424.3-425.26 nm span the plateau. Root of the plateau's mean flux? 3.32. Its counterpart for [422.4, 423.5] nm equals 2.56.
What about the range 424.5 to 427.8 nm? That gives 3.19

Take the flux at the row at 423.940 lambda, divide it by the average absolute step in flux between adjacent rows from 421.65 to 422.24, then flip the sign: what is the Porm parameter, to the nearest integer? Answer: -12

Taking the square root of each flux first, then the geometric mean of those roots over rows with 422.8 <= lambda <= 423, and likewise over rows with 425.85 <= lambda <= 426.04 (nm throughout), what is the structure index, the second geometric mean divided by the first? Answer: 1.24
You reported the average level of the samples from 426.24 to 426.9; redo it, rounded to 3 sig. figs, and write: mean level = 13.0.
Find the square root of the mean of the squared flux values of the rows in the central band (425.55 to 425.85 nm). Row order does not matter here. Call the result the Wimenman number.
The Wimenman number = 13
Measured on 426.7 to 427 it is 12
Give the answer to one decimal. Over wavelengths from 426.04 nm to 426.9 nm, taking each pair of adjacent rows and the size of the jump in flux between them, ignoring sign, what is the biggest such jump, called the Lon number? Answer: 3.6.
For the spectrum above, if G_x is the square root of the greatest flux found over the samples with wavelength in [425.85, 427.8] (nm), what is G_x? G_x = 3.77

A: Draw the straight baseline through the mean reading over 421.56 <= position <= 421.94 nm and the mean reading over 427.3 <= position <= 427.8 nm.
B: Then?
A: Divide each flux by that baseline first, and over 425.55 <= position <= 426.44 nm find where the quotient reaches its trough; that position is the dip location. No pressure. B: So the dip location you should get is 426.093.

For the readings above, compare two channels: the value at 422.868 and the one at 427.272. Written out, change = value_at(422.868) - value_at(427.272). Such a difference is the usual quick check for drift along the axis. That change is -3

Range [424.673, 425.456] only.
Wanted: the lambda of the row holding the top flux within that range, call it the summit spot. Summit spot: 424.820 nm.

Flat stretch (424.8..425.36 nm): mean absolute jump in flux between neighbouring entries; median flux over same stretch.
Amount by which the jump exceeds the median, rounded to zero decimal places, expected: -6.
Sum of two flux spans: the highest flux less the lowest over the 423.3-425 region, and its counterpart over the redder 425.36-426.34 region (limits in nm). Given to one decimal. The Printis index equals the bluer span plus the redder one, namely 14.0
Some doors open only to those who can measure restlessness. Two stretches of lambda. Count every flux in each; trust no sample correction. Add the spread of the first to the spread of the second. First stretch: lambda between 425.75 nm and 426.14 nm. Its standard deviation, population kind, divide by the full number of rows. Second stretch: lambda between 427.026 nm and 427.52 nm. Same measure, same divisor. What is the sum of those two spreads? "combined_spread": 3.0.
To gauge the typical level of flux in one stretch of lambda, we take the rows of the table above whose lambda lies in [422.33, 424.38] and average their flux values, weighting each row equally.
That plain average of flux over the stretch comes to 8.3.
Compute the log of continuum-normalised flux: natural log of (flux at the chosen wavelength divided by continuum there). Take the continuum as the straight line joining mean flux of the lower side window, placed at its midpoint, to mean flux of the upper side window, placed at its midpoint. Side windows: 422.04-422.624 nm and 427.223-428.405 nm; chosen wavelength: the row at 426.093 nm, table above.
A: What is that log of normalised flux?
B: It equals -0.23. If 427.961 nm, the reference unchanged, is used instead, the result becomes 0.19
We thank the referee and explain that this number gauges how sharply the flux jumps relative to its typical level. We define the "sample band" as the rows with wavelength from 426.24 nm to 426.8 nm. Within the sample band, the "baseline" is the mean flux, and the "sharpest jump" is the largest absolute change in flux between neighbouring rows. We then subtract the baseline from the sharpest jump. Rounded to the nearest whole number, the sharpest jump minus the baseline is -12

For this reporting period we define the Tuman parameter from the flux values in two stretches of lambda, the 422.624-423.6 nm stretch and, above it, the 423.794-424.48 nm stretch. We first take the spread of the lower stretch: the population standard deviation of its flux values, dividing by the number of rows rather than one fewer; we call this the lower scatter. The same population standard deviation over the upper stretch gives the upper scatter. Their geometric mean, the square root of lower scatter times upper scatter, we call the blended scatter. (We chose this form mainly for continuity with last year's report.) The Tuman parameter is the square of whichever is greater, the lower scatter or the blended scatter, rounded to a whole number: 9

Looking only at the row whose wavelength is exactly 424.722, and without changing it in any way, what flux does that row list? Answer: 11.16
